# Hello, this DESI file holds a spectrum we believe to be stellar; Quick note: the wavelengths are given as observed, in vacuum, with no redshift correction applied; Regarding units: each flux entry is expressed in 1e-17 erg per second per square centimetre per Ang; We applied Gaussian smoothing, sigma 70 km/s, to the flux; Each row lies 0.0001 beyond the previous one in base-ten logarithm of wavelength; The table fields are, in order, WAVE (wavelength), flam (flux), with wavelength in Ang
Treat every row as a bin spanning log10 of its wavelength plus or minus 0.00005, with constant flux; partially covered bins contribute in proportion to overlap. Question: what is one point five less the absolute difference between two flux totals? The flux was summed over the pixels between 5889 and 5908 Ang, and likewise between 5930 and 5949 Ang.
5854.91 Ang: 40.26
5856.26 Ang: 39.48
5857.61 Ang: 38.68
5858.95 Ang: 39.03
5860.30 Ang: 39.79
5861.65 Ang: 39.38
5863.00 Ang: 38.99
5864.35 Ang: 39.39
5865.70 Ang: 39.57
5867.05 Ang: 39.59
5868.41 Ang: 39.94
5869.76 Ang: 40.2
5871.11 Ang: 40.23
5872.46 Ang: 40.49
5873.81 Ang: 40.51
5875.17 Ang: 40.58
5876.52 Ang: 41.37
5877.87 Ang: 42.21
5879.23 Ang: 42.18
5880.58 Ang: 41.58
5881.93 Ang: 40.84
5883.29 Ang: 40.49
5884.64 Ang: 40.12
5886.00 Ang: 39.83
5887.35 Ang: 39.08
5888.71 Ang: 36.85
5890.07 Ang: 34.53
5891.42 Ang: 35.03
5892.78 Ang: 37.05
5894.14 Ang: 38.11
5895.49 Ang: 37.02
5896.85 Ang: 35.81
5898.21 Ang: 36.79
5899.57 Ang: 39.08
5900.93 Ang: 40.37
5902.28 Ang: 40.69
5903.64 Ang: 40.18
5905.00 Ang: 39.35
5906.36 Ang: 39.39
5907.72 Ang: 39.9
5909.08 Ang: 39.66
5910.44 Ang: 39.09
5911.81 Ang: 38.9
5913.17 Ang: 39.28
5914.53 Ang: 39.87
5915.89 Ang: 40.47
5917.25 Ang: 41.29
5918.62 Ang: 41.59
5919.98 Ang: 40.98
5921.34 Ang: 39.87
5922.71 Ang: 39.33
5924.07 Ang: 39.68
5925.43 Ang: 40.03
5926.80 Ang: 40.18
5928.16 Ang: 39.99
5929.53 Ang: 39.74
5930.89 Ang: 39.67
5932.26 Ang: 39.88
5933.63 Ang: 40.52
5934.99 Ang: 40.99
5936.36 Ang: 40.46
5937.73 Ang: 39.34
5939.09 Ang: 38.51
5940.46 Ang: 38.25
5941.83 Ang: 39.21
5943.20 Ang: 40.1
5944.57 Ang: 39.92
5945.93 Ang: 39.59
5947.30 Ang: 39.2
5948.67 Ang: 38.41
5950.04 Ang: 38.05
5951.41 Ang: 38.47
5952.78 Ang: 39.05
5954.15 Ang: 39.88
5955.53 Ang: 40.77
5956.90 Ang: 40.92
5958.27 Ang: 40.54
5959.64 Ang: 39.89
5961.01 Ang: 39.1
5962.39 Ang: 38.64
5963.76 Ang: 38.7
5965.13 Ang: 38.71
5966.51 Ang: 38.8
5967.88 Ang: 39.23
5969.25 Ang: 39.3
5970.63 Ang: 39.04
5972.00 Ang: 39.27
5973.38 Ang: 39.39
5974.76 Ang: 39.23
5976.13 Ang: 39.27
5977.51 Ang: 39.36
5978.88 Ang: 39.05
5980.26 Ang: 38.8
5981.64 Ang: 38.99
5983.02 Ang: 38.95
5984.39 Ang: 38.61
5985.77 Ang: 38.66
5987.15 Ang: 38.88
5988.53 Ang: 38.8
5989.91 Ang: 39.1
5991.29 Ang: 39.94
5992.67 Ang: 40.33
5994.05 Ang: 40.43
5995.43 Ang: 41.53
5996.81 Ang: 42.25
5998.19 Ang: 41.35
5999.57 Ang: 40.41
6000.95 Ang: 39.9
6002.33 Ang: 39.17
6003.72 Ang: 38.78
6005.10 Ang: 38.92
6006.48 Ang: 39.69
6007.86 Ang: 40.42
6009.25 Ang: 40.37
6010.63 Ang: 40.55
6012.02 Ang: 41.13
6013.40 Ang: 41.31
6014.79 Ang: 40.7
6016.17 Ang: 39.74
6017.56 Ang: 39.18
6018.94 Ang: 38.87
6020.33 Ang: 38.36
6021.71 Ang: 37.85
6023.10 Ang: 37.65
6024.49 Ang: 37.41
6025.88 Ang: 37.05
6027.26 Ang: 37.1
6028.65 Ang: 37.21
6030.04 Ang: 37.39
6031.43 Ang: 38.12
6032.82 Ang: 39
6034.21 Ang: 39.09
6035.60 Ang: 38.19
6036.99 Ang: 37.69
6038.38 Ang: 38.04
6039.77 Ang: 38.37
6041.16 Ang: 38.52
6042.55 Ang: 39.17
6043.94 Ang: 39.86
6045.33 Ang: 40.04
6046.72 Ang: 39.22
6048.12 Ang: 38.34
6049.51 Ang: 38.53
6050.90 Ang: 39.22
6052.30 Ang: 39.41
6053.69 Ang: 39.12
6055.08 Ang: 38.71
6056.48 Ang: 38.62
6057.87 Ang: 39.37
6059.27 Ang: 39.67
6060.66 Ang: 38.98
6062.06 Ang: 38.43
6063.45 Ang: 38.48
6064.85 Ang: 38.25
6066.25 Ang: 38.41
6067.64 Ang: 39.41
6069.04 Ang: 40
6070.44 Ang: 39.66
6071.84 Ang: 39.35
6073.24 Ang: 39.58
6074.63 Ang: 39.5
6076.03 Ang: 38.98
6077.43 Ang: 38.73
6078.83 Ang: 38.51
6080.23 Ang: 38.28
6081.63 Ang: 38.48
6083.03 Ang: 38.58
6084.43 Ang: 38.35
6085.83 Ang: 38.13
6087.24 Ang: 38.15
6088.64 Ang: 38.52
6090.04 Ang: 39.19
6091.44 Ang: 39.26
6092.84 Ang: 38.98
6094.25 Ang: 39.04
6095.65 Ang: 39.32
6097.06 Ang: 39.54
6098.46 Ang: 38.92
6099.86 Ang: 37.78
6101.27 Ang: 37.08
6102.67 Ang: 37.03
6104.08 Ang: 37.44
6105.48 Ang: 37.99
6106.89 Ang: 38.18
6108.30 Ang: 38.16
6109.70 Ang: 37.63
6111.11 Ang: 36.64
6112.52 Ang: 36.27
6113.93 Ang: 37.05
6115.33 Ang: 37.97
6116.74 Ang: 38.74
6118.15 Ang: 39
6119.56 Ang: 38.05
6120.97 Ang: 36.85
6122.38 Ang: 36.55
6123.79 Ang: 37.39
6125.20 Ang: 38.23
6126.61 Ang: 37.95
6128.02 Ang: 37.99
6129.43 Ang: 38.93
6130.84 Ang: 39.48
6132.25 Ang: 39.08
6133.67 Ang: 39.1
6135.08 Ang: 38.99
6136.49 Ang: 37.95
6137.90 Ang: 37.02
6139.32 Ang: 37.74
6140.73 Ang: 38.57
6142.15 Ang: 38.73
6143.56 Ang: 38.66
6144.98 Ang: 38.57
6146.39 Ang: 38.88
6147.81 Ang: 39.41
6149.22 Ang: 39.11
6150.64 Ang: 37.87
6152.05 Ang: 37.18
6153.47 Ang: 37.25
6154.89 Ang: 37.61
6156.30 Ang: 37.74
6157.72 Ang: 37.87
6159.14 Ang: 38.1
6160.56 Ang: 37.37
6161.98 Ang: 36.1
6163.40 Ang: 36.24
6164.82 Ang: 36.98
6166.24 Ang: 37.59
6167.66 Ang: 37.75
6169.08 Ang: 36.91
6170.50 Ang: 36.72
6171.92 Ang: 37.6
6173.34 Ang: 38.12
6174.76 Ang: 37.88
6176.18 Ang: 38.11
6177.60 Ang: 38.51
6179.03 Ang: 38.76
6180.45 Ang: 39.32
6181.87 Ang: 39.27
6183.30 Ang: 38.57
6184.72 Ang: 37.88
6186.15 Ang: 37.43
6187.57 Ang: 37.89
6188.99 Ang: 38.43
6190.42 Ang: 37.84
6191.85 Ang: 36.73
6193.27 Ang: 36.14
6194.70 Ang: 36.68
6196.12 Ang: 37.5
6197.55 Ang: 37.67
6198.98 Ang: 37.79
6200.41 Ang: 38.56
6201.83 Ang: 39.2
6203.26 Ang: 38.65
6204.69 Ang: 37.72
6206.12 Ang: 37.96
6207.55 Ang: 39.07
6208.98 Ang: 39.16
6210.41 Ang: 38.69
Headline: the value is -19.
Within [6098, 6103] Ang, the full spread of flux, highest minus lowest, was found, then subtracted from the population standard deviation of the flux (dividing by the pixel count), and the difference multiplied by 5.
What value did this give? -5.6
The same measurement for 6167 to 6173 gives -3.0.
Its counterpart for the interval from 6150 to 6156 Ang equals -2.1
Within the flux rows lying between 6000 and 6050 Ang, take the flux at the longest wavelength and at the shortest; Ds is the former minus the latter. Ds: -1.4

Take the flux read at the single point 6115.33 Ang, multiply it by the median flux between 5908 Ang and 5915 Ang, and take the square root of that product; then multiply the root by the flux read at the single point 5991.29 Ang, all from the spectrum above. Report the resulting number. 1542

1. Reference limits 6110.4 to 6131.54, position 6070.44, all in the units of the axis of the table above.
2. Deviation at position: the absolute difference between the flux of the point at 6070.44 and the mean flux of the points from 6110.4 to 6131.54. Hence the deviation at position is 1.9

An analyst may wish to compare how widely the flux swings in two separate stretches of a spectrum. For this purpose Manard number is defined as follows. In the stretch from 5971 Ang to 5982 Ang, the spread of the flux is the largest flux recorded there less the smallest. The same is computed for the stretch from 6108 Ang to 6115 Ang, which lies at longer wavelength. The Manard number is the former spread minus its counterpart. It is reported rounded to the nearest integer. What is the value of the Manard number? -1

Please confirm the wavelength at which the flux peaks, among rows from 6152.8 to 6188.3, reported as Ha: 6180.45 Ang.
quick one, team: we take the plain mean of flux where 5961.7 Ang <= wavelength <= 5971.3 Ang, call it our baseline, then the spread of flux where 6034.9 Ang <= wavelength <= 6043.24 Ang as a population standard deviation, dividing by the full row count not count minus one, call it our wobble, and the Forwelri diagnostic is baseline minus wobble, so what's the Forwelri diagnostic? 38.5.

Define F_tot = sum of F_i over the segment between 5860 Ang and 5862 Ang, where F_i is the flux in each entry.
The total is 79.2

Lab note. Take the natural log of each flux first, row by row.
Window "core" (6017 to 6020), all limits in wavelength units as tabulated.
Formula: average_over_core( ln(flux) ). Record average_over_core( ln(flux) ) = 3.664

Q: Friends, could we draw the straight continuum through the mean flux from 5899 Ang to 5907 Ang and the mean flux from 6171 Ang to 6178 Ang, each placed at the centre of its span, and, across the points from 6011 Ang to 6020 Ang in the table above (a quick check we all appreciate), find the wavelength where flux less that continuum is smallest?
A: 6018.94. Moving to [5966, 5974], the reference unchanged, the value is 5966.51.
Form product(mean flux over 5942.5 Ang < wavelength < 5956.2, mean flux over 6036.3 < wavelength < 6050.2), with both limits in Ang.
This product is 1526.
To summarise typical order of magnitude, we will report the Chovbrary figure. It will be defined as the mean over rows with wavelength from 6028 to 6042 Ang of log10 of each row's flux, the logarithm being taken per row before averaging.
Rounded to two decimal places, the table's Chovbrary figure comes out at 1.58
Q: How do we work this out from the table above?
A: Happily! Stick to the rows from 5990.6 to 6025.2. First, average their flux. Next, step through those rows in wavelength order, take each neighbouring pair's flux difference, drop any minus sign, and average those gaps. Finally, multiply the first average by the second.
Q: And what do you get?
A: 20.4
